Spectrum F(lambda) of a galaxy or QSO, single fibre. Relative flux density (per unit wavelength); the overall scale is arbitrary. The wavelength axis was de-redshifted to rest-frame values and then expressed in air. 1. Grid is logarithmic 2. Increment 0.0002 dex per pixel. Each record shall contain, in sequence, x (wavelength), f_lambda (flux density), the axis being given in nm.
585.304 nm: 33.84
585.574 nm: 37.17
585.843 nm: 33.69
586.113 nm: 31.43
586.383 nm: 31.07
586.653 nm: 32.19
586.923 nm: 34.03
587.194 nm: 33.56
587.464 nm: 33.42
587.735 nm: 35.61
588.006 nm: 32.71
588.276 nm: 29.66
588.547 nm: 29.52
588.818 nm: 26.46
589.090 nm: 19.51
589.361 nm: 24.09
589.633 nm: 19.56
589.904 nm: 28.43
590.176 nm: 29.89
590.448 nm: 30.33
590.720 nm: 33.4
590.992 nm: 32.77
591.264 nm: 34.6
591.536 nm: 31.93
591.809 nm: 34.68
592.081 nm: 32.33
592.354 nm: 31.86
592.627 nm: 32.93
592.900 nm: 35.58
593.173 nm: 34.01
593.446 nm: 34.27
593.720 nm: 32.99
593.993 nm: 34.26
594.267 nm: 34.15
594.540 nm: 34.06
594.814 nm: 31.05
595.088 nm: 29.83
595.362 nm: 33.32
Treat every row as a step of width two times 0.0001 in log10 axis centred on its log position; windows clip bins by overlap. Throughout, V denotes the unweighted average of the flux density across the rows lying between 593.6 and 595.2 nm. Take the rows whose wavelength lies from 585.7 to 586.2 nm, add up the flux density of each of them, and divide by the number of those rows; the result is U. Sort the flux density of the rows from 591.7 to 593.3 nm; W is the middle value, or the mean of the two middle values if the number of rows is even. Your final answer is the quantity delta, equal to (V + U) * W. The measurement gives 2185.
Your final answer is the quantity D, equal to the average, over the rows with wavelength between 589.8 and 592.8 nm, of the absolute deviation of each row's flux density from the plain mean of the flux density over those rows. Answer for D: 1.5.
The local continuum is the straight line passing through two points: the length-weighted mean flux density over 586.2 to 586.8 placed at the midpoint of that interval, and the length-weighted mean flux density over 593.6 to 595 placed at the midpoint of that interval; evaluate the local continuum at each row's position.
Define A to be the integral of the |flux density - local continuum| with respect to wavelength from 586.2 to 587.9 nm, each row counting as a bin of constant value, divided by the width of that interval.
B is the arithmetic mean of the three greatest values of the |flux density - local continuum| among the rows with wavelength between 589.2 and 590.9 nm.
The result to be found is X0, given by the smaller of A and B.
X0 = 1.7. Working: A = 1.7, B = 8.3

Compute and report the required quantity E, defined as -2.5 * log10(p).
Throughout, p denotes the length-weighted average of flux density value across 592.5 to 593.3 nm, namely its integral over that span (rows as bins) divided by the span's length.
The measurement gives -3.83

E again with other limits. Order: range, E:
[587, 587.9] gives -3.83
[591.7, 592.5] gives -3.79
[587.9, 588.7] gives -3.71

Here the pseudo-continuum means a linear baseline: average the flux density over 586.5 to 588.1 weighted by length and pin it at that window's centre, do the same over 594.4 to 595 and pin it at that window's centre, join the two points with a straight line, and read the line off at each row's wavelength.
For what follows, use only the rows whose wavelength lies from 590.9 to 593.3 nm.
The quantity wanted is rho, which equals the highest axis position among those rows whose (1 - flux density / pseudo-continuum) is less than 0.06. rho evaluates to 593.173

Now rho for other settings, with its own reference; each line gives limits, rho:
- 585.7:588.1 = 588.006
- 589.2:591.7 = 591.536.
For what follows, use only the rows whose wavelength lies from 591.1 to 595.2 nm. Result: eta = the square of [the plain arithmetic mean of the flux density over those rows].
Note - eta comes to 1105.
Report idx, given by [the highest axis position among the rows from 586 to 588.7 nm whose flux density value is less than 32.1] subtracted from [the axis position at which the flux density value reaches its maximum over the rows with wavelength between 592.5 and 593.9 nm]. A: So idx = 4.35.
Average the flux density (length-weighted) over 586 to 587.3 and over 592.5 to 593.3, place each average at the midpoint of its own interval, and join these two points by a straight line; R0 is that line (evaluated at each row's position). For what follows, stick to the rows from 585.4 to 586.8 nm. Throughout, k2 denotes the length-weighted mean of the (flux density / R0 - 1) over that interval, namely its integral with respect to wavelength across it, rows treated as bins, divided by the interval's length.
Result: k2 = 0.03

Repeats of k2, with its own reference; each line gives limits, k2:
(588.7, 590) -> -0.29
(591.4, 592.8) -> -0.03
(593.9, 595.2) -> -0.06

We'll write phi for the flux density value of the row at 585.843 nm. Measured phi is 33.69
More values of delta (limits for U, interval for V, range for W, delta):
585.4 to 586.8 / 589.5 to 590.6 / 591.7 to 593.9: 2015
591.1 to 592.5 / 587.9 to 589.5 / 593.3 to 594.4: 2055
